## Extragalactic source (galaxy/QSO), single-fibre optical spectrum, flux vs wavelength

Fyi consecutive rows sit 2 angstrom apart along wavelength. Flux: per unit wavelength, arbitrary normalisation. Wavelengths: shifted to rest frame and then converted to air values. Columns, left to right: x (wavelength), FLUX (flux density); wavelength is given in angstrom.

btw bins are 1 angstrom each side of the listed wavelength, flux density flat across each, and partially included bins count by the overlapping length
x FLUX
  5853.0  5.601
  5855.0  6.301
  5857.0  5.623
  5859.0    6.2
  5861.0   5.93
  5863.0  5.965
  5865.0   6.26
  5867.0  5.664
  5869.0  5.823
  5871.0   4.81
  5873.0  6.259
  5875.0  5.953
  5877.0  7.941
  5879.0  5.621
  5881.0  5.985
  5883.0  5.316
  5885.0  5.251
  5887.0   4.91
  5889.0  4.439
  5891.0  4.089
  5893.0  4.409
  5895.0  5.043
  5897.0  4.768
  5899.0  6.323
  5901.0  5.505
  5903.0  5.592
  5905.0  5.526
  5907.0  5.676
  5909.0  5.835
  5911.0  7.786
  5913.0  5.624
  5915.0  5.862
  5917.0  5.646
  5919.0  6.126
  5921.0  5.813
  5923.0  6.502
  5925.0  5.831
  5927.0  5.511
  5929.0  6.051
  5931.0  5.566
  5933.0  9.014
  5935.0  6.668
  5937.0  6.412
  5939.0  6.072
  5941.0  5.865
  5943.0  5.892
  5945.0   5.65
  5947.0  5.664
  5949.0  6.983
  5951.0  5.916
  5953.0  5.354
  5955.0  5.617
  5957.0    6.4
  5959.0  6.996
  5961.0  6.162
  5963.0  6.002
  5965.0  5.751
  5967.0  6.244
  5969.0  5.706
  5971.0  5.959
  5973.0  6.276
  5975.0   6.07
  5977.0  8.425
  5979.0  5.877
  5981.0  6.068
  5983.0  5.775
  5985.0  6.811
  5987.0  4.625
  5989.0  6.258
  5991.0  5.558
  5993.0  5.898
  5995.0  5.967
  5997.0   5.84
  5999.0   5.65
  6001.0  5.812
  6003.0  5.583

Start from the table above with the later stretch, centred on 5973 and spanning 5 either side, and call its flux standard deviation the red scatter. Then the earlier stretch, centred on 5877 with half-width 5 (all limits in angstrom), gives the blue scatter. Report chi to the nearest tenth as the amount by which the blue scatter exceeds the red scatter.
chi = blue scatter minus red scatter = -0.2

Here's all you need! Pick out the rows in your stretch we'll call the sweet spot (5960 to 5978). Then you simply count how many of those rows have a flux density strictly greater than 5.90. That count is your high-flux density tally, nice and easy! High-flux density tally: 7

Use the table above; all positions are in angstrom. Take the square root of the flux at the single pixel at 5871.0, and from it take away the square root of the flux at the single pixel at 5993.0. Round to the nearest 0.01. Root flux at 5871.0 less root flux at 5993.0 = -0.24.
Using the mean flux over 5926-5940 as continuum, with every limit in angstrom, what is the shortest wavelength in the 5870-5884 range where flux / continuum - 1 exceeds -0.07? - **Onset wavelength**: 5873.0 angstrom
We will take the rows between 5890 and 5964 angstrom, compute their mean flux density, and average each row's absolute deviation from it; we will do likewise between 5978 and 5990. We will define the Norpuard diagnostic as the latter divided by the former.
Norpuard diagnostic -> 0.9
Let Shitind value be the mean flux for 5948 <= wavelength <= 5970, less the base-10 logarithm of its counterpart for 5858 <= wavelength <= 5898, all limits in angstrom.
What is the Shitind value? 5.36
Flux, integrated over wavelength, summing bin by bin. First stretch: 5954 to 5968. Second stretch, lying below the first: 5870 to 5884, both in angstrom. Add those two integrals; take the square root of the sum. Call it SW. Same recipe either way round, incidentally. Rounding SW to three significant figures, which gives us 13.0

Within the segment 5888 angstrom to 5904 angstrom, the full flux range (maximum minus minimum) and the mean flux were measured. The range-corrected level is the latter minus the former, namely 2.8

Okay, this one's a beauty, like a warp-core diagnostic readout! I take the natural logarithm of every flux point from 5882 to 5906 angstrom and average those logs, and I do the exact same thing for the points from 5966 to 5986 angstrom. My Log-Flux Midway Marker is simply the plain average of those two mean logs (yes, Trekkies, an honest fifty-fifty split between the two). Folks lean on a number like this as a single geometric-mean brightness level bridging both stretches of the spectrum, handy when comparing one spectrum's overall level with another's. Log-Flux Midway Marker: 1.73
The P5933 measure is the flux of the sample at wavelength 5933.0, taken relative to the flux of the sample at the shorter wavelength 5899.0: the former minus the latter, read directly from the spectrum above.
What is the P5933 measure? 2.7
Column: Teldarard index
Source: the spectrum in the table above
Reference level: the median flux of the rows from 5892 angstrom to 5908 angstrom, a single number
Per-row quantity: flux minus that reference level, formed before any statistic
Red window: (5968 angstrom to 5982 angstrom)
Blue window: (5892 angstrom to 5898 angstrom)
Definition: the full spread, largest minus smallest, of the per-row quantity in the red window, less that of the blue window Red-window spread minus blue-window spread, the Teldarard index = 2.1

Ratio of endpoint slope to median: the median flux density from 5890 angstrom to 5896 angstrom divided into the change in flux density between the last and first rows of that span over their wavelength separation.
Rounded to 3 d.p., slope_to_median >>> 0.054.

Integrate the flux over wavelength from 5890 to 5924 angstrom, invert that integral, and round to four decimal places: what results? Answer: 0.0052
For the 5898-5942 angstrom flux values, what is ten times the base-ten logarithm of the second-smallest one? 7.41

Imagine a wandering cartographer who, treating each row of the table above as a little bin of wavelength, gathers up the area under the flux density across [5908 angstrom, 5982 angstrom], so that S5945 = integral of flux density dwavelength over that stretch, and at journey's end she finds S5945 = 458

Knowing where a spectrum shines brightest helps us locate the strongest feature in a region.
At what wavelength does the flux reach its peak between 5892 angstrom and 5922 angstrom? 5911.0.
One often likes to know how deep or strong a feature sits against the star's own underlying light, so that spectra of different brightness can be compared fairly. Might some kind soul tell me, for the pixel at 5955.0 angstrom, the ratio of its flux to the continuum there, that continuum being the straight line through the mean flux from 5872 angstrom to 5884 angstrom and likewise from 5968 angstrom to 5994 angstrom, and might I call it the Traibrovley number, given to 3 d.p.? 0.918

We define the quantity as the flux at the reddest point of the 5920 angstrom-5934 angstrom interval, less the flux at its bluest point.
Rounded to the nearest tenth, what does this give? 3.2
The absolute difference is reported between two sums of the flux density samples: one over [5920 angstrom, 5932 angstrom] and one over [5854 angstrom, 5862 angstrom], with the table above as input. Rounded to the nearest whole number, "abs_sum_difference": 11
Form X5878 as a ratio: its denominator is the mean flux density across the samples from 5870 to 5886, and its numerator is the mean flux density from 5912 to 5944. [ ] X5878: 1.04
